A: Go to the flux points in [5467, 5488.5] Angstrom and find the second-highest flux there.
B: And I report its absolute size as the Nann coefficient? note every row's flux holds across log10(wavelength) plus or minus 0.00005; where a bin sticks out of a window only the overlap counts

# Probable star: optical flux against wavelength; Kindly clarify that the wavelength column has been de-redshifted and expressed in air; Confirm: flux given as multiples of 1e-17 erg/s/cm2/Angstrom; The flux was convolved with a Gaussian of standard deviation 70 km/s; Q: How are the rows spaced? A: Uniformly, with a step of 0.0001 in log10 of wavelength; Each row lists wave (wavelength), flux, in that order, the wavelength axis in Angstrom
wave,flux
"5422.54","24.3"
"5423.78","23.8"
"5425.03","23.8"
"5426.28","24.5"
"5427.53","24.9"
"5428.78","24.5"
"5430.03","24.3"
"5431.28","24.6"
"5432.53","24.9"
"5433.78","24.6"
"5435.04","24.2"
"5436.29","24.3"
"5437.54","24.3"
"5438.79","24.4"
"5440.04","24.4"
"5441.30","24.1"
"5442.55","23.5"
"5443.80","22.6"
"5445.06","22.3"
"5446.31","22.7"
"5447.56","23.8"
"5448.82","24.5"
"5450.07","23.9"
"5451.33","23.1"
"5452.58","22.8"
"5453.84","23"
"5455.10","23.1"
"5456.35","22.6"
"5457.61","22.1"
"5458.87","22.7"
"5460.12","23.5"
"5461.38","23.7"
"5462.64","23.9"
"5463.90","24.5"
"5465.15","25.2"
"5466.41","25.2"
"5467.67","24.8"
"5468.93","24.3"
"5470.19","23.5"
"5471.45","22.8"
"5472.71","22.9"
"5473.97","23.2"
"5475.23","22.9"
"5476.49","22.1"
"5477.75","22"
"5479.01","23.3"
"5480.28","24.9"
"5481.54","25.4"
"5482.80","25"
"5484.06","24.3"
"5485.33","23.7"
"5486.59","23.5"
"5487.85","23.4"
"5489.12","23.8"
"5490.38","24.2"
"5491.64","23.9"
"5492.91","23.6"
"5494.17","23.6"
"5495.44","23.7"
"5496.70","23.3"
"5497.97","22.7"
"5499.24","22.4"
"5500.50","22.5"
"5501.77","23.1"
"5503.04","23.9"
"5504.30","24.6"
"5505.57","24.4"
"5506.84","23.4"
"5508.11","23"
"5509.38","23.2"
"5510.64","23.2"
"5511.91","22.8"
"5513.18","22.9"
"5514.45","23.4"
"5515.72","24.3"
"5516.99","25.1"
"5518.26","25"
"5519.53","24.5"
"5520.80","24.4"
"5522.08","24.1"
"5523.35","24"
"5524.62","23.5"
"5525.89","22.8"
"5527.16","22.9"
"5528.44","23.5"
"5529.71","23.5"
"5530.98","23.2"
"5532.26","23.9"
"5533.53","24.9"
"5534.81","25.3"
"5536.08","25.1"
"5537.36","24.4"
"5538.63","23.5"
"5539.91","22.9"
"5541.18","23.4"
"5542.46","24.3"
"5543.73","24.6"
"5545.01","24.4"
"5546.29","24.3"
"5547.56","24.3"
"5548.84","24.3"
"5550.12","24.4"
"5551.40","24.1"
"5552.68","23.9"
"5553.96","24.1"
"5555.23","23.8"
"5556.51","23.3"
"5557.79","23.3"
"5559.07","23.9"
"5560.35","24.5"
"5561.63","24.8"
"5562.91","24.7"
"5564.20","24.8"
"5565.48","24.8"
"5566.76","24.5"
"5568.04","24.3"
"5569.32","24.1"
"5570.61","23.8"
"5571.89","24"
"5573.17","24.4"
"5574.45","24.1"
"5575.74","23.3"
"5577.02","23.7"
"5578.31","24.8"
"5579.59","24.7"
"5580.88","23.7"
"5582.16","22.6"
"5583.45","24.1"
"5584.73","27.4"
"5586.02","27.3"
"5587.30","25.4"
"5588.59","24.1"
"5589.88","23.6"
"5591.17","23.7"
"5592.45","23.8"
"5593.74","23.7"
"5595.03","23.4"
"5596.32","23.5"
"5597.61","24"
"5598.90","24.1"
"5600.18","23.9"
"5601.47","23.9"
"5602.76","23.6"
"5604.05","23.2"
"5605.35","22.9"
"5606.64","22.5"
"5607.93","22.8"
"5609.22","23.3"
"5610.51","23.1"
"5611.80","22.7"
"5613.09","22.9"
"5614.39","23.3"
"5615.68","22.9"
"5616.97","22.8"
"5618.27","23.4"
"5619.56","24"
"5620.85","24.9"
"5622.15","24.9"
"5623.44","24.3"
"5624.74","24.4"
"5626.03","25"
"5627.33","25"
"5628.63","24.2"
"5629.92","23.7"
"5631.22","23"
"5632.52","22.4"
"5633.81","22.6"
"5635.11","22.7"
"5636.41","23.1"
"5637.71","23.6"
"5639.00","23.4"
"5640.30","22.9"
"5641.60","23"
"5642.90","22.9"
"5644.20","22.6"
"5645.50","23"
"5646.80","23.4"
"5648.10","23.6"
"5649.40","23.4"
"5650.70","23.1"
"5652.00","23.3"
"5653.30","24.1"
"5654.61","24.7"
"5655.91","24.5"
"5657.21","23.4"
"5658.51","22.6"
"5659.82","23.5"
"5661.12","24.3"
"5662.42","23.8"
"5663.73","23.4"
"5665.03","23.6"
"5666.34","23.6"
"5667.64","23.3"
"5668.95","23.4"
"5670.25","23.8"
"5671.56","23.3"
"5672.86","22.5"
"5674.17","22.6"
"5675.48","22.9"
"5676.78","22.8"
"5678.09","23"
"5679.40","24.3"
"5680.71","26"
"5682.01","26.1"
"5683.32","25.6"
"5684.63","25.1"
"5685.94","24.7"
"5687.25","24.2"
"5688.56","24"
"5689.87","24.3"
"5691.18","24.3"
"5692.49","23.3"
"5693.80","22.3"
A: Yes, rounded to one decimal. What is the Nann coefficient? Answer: 25.0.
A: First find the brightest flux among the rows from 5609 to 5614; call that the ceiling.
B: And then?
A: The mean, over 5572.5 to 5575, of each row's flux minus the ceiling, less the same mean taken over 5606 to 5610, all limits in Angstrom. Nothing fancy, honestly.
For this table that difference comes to 1.4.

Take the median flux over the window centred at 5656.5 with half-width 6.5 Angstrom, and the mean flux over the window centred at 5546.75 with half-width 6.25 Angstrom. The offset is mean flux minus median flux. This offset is 0.55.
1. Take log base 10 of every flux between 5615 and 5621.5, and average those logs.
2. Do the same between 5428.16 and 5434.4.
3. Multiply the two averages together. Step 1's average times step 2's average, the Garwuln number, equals 1.91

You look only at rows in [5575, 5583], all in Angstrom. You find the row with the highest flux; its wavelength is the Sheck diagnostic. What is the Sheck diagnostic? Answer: 5578.31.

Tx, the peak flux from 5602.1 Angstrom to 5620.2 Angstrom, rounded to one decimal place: 24.0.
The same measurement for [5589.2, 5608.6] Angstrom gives 24.1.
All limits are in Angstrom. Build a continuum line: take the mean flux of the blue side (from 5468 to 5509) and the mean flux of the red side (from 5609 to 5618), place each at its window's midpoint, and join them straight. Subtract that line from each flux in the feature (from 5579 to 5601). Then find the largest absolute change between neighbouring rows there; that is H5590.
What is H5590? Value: 3.3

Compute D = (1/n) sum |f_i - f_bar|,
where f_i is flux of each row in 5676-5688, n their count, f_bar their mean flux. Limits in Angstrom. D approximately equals 1.0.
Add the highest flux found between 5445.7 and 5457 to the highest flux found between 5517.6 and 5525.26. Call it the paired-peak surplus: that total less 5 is 44.5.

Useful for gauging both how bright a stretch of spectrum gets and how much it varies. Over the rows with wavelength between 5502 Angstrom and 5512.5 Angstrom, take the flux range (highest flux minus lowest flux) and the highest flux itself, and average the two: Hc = 13.2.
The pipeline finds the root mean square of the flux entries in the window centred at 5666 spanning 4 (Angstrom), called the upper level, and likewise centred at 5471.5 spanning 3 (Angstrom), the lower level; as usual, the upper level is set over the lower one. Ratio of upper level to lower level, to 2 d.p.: 1.02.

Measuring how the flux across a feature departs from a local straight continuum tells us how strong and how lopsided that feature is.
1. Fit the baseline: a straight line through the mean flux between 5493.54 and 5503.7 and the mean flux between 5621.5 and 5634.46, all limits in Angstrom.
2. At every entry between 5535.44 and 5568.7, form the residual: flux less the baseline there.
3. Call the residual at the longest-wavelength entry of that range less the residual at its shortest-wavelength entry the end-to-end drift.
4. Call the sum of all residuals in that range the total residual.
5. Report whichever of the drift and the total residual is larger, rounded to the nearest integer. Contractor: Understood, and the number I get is 18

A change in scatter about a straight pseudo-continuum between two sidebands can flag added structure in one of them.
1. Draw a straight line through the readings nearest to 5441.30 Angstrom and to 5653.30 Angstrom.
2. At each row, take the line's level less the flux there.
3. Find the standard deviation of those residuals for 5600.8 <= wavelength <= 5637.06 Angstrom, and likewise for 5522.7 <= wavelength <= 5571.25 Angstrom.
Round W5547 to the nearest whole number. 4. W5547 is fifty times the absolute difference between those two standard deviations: 9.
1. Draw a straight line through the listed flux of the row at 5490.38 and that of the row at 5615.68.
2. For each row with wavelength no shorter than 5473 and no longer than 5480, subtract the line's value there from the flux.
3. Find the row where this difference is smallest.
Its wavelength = 5477.75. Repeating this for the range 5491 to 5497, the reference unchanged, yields 5496.70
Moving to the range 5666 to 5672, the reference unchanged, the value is 5667.64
